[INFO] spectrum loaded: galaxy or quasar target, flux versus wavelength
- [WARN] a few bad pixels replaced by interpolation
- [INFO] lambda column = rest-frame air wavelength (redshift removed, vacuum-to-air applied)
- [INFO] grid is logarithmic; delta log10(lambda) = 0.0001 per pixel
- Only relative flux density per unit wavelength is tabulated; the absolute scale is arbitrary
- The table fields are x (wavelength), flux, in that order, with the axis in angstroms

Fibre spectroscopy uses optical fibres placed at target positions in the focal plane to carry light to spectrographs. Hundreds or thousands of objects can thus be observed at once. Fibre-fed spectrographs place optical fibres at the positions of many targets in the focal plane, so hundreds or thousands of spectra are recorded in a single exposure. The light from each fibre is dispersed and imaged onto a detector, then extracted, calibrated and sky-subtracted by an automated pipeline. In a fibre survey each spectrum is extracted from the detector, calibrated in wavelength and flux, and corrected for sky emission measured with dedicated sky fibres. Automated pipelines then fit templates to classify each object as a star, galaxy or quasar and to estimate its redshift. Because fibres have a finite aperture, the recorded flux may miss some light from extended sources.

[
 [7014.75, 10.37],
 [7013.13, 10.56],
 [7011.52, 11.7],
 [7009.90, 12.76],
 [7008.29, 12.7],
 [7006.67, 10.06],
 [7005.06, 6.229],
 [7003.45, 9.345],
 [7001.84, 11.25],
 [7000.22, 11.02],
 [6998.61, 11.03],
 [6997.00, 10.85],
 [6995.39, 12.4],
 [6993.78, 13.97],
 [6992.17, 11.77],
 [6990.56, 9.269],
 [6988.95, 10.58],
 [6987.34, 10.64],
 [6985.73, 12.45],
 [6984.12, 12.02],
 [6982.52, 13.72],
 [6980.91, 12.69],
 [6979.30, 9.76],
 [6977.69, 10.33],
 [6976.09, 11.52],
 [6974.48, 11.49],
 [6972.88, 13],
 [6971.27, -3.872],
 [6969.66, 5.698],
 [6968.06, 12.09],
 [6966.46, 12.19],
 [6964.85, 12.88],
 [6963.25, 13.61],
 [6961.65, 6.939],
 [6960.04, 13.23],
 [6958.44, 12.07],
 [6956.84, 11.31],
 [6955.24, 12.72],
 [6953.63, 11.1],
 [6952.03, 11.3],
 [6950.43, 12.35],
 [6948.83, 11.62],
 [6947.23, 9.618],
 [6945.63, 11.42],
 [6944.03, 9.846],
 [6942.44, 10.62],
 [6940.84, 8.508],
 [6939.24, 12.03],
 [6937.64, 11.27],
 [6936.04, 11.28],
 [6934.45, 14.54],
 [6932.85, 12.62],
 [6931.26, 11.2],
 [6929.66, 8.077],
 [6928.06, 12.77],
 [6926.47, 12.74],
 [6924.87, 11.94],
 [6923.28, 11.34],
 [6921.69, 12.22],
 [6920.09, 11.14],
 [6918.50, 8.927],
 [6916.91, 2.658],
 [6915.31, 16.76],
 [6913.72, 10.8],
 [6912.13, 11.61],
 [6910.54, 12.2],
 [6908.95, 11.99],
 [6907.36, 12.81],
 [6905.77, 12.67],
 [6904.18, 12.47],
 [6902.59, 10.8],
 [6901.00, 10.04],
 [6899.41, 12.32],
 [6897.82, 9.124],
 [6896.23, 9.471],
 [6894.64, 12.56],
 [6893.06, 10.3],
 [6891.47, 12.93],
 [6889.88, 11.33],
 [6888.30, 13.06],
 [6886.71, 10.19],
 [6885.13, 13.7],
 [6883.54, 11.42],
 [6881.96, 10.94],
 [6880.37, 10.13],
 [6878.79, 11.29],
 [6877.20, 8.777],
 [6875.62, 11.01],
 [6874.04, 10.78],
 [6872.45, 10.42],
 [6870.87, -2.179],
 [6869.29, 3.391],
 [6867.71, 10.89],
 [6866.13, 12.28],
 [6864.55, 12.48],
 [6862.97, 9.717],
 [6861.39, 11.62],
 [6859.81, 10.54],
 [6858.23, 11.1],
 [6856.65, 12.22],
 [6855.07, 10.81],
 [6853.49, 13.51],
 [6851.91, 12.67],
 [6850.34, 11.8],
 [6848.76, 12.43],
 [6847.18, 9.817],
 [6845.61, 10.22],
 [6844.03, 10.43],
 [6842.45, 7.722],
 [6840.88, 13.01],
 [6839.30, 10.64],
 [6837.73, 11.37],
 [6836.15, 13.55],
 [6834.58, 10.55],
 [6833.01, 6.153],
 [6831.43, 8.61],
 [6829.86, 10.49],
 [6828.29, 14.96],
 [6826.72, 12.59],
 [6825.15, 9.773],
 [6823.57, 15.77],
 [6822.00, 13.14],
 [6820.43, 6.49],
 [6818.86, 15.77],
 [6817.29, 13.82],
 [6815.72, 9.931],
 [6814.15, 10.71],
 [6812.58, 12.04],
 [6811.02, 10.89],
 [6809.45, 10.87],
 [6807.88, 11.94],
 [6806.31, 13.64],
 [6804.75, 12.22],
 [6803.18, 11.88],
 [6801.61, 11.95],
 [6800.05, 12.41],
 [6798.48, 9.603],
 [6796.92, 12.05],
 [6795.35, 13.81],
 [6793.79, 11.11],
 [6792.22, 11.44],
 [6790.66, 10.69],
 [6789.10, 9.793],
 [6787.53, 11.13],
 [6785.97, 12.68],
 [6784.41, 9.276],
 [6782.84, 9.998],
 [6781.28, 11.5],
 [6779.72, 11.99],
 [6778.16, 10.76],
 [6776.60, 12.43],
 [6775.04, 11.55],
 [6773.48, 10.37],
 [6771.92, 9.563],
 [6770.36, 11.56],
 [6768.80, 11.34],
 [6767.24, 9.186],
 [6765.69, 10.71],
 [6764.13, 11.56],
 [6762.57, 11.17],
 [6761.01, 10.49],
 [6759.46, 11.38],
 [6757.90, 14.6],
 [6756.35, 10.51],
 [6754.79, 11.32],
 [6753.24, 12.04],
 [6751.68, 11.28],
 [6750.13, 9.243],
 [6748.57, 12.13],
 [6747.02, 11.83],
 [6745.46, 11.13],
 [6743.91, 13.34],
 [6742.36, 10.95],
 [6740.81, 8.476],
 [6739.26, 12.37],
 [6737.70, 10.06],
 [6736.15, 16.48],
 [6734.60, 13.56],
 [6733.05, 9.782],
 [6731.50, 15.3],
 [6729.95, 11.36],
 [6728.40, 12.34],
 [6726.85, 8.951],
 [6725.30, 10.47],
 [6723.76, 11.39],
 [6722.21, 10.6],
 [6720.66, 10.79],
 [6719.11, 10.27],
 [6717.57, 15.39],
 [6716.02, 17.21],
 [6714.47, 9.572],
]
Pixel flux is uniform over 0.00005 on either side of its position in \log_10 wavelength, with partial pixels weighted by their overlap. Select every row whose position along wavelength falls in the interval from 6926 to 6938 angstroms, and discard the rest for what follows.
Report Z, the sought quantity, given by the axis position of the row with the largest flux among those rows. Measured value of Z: 6934.45 angstroms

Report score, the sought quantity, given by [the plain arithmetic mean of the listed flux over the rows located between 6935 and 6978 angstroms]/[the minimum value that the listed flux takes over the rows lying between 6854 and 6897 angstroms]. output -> -4.86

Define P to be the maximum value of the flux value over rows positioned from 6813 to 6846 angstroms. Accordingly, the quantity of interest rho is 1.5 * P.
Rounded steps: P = 15.77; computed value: 23.7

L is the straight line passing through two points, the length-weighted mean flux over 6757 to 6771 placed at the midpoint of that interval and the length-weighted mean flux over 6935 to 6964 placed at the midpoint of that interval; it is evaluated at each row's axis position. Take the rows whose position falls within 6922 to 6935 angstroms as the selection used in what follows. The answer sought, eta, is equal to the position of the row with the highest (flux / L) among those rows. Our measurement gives 6934.45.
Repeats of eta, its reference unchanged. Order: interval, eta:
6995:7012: 7009.90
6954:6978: 6963.25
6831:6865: 6836.15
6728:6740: 6736.15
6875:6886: 6885.13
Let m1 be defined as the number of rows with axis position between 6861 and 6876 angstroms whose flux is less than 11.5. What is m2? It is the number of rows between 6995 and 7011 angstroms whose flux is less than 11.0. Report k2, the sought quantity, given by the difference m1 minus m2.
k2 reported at 3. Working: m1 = 7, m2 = 4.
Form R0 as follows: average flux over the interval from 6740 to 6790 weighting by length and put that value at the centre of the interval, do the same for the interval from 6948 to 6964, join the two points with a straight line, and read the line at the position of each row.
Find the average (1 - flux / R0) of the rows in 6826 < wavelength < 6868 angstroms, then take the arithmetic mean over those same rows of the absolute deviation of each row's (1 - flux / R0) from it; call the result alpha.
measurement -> 0.12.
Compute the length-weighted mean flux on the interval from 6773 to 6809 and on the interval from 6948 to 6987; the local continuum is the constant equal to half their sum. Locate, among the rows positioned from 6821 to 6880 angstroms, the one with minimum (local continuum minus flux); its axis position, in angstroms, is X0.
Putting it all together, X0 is 6823.57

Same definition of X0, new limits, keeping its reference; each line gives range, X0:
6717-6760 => 6736.15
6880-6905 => 6885.13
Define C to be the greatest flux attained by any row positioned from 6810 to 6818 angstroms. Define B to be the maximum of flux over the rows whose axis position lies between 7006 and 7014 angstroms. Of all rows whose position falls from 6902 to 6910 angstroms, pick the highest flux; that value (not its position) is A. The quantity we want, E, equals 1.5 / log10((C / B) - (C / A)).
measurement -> -0.6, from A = 12.81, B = 12.76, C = 13.82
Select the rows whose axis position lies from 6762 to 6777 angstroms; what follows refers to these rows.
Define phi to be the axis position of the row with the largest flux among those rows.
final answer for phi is 6776.60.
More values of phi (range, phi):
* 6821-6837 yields 6823.57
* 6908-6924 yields 6915.31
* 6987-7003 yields 6993.78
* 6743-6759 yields 6757.90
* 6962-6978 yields 6963.25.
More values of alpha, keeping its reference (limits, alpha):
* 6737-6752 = 0.10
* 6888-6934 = 0.13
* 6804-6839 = 0.18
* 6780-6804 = 0.09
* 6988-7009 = 0.11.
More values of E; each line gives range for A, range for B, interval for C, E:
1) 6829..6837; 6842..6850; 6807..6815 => -1.4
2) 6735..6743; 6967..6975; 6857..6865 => -2.2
